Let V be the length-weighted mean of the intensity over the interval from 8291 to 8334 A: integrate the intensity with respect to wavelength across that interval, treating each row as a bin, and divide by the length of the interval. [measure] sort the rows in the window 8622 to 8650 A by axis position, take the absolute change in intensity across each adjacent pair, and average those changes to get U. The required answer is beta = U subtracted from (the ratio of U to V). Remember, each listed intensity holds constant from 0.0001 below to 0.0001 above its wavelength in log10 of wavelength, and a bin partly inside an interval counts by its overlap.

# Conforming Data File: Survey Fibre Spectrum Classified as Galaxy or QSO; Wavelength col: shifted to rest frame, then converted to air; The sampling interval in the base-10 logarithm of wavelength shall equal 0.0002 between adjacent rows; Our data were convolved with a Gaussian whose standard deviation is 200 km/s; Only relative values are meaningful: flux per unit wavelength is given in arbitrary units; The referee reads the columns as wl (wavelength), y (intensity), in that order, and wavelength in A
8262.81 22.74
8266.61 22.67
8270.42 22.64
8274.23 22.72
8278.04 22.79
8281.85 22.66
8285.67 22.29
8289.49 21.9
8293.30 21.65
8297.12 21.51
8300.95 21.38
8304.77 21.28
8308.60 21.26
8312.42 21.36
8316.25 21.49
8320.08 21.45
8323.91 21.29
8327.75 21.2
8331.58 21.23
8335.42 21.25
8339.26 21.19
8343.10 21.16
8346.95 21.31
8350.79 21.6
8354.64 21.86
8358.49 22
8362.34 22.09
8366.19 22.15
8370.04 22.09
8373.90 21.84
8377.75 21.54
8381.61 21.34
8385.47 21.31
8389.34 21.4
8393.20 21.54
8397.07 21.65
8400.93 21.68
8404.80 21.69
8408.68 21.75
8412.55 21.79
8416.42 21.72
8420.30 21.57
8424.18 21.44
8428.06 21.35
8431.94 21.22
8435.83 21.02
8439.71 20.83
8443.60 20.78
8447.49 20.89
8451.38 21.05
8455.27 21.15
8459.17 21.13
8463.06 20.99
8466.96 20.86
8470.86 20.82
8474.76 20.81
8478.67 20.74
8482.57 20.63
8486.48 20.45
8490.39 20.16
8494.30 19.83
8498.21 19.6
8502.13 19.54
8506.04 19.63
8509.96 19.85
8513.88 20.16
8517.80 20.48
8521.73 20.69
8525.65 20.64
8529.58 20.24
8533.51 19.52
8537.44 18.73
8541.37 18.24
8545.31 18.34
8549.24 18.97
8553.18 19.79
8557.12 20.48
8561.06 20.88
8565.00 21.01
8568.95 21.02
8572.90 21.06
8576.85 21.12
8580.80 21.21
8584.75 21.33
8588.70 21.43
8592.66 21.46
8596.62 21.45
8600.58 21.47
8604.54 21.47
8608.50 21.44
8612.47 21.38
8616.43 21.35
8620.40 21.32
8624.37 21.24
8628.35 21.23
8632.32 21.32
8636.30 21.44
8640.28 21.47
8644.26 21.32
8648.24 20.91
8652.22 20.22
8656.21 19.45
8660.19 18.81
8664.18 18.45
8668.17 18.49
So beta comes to -0.13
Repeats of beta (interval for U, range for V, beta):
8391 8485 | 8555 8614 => -0.09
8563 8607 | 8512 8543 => -0.05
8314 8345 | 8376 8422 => -0.06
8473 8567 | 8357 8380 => -0.32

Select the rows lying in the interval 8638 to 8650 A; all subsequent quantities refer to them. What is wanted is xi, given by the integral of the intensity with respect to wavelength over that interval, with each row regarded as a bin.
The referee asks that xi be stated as 255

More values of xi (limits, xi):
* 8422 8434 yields 256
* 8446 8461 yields 316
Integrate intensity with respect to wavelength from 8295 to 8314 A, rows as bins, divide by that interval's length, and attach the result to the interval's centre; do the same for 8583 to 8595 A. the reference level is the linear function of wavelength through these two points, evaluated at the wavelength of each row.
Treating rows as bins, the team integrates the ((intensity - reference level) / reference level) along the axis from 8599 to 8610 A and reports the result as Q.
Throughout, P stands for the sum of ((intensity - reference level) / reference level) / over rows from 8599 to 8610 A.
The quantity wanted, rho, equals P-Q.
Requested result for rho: -0.02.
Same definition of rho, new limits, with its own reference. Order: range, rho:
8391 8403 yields -0.10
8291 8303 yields -0.07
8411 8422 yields -0.12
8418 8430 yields -0.04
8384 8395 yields -0.02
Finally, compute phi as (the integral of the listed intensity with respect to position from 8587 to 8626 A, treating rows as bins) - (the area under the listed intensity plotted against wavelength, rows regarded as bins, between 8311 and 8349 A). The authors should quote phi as 26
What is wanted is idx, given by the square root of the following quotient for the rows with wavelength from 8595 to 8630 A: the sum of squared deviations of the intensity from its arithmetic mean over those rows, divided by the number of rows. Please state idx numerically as 0.09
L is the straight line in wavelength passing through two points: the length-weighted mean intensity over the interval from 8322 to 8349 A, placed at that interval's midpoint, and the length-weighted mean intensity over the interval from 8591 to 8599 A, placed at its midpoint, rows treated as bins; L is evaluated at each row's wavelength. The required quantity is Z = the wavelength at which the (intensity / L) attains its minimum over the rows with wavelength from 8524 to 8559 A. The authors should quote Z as 8541.37 A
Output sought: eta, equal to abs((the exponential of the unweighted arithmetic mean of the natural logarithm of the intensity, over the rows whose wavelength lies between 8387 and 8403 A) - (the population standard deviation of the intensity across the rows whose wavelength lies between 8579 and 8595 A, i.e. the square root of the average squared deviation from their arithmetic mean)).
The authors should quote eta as 21.5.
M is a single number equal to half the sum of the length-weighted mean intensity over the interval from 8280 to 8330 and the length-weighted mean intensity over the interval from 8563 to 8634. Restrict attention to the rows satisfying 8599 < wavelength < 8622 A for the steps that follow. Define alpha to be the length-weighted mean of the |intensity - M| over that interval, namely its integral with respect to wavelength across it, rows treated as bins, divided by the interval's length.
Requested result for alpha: 0.06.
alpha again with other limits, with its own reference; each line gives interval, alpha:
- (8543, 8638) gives 0.49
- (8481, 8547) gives 1.63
